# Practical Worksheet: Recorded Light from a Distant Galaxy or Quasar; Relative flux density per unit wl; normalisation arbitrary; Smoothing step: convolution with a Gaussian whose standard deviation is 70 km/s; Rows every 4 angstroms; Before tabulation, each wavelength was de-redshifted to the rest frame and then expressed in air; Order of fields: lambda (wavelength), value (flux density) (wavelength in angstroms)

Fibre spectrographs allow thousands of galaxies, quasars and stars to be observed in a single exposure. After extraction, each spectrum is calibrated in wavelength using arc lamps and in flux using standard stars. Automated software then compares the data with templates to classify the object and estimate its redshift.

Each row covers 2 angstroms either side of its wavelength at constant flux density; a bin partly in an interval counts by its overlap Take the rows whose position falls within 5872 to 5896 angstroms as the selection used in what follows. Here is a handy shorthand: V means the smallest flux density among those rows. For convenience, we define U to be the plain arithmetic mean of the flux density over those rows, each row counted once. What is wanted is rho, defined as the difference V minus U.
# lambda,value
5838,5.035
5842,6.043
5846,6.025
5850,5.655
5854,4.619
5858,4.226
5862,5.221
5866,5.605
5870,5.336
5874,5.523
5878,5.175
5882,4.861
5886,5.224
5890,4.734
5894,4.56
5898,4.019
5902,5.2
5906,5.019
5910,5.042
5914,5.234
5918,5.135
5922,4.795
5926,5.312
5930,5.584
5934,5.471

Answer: -0.45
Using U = 5.01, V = 4.56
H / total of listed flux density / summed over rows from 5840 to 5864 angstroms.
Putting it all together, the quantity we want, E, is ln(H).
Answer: 3.5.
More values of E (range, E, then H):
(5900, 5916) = 3.0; 20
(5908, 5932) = 3.4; 31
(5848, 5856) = 2.3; 10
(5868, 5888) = 3.3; 26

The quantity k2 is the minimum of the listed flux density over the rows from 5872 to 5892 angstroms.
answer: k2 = 4.734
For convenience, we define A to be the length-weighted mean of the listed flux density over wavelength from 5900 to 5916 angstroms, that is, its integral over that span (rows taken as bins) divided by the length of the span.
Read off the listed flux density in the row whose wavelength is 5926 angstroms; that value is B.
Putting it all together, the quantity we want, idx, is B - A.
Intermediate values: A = 5.12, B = 5.312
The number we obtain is 0.2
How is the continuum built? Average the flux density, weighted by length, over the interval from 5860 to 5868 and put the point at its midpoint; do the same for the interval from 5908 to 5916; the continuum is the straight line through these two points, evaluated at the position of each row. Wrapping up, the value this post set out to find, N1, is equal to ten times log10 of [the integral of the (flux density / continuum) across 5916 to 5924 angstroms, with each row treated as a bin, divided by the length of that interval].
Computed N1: -0.1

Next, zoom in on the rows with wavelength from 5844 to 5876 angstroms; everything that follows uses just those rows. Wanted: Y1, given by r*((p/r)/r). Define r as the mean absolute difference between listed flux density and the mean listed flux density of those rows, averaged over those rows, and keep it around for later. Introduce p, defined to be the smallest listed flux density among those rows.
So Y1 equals 10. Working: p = 4.226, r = 0.44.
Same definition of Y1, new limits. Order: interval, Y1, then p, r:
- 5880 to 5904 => 12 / 4.019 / 0.33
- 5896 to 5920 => 13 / 4.019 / 0.31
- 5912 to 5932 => 24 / 4.795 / 0.20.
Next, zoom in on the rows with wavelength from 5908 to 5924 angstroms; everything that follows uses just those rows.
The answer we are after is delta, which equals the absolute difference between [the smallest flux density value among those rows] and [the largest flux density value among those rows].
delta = 0.4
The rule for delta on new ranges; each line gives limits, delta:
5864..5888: 0.7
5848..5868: 1.4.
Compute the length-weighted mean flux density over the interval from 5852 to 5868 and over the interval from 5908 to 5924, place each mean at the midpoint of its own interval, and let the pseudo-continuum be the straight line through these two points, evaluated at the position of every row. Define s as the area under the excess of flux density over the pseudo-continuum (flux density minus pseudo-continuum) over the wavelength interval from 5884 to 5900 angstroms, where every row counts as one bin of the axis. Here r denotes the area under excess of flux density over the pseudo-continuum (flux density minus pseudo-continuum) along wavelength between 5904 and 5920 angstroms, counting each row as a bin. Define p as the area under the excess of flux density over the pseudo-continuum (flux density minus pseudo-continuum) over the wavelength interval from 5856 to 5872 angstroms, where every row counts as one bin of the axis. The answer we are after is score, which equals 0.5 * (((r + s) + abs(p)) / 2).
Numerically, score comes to 0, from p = 3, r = 1.0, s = -6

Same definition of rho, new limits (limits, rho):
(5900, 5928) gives -0.31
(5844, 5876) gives -1.05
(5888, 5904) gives -0.61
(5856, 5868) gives -0.79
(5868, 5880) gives -0.17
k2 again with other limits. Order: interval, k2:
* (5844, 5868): 4.226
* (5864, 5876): 5.336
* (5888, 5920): 4.019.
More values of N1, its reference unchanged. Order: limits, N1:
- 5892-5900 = -0.9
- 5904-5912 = -0.1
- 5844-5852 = 0.3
